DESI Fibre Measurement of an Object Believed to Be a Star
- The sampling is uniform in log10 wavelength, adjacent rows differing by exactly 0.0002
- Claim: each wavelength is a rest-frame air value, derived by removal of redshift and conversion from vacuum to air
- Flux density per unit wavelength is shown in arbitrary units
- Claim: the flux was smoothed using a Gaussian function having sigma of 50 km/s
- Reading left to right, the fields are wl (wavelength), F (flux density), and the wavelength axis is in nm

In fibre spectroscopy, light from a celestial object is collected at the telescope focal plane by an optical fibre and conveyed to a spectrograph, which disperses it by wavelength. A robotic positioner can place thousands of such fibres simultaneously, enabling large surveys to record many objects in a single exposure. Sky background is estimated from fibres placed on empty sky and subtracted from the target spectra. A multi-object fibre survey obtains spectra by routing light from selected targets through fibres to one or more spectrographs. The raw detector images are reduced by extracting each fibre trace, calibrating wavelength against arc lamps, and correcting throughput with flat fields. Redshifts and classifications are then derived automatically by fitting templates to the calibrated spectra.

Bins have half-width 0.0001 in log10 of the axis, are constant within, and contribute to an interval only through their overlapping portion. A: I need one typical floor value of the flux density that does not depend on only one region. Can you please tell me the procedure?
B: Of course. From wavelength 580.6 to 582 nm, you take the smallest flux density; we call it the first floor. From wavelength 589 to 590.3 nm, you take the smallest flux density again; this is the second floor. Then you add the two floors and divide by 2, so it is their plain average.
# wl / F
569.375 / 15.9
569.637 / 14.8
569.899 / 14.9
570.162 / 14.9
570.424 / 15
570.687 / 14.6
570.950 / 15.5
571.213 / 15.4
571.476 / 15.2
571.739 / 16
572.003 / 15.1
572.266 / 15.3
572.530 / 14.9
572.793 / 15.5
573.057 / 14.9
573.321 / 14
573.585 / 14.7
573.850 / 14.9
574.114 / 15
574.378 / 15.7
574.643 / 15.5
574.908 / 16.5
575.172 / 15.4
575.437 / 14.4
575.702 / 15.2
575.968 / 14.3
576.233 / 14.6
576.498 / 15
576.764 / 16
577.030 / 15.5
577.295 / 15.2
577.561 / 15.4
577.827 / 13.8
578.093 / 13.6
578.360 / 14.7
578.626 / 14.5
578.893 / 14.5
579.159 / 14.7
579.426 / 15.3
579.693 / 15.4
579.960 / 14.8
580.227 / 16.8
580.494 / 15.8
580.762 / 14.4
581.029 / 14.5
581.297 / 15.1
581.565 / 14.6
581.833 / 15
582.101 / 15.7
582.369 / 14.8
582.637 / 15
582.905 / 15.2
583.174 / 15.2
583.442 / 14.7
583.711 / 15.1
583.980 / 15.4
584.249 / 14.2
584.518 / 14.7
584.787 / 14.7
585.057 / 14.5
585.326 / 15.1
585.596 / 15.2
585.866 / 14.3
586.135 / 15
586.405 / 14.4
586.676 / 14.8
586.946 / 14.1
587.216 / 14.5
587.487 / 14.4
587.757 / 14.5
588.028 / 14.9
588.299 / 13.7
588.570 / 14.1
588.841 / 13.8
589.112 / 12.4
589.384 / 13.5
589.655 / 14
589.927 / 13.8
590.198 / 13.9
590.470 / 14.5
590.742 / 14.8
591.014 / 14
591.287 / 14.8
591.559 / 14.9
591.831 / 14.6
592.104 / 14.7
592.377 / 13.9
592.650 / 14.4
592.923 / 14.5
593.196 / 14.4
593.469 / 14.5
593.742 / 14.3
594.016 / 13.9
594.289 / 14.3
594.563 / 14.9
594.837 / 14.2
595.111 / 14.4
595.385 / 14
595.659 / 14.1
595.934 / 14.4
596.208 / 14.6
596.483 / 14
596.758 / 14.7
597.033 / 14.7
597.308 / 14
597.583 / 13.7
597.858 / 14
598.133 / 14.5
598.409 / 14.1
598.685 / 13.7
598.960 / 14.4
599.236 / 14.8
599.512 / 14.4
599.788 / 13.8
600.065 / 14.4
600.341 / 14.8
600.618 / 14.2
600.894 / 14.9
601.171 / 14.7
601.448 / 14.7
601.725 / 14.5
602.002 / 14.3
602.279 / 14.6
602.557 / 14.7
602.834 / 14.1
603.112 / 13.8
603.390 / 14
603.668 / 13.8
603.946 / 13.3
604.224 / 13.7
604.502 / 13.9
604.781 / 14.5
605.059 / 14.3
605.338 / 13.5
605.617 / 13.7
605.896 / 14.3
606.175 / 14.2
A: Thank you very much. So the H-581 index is 13.4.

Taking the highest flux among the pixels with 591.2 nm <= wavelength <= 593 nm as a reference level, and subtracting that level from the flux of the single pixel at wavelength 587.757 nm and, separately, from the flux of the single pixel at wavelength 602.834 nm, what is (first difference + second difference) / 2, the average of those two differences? -0.6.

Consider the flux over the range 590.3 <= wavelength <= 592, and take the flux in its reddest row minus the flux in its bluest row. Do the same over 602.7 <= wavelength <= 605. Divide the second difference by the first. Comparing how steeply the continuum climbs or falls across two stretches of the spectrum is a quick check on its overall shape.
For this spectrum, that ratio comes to 4.0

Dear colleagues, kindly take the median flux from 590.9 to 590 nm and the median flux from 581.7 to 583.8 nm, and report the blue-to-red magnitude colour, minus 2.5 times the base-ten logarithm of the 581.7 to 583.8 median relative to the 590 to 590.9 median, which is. -0.04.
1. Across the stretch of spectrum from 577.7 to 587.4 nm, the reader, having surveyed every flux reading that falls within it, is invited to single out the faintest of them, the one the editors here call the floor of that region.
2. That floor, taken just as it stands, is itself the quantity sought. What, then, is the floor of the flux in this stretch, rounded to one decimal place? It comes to 13.6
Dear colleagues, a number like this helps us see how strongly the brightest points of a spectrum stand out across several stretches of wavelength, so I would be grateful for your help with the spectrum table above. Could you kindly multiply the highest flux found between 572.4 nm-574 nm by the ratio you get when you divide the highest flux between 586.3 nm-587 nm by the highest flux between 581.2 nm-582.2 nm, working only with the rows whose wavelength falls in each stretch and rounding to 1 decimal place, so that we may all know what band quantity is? 14.6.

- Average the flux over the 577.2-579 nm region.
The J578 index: 14.5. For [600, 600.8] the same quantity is 14.5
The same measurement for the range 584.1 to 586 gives 14.7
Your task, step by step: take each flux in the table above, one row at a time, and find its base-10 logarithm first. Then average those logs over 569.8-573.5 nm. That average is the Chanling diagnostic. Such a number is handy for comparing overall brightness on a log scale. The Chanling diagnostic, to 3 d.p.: 1.178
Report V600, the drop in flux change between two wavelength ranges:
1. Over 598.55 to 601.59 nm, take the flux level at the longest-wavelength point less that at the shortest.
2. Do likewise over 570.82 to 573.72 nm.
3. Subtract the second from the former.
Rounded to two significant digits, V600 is 1.8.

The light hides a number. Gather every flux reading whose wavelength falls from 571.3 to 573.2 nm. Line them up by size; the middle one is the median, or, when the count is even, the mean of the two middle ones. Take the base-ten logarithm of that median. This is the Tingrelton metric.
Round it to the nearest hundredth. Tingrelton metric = 1.18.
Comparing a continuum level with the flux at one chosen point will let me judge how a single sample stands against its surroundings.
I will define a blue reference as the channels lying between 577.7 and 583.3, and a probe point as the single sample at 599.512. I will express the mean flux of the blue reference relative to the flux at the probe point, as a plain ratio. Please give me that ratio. 1.04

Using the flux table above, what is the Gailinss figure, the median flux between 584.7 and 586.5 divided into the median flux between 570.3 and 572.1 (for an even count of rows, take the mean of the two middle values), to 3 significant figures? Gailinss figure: 1.03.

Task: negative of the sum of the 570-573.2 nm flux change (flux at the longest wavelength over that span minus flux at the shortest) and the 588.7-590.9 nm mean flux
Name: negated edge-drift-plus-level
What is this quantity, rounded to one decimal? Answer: -13.8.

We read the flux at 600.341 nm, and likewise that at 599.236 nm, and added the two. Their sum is 29.6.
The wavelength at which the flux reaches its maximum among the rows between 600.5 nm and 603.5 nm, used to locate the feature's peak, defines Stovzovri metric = 600.894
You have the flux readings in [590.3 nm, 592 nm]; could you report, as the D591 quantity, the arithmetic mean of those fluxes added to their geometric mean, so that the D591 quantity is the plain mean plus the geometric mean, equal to 29.2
